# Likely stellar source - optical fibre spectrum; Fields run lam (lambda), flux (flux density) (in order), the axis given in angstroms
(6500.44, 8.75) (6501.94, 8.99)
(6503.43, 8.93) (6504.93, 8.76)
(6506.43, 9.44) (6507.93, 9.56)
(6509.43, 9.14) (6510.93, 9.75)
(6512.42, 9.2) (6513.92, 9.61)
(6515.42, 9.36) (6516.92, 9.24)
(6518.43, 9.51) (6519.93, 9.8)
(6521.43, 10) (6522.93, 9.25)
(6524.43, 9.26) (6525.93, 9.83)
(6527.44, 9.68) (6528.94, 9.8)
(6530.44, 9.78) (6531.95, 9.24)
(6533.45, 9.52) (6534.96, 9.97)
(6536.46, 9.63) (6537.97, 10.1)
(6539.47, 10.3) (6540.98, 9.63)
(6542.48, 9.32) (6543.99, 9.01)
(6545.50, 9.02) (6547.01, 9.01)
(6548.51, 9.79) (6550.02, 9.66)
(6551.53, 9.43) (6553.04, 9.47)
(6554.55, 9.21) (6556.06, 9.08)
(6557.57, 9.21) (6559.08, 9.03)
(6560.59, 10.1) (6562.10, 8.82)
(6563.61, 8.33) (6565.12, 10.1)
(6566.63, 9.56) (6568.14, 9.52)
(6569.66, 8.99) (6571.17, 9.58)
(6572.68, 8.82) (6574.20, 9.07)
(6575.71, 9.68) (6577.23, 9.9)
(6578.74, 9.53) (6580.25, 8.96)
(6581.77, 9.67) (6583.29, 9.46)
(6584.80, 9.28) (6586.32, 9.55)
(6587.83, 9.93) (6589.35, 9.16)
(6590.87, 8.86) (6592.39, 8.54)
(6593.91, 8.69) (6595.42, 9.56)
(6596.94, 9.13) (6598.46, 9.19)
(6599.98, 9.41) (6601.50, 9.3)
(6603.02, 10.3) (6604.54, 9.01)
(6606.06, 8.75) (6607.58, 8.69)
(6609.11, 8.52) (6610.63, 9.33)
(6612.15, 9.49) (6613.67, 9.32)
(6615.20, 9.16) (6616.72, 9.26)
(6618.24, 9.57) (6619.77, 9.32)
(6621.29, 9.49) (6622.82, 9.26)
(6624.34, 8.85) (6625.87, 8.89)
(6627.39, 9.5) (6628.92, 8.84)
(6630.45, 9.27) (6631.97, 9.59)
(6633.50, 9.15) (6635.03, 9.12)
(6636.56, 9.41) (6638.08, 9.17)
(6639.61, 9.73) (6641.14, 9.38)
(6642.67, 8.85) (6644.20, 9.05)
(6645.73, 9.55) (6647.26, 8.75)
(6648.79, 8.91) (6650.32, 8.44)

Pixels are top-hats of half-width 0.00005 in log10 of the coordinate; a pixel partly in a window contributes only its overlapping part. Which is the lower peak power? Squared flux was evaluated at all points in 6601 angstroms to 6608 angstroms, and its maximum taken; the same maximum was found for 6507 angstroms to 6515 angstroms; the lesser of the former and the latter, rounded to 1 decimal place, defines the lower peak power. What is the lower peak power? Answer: 95.1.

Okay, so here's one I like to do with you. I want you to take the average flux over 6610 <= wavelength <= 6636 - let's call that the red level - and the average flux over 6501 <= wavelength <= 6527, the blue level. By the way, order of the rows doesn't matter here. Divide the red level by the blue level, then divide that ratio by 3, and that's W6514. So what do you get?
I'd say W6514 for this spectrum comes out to 0.329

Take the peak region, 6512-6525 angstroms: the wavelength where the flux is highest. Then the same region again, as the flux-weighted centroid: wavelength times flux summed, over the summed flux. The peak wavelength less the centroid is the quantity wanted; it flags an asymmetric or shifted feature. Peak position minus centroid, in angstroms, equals 3.0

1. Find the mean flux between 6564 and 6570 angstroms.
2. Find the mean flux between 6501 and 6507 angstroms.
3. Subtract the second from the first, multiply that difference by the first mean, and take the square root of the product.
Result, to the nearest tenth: 2.2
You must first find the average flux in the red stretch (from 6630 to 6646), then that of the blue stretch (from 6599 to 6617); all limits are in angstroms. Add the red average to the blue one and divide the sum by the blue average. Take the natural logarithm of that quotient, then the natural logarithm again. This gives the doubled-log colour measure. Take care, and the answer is -0.360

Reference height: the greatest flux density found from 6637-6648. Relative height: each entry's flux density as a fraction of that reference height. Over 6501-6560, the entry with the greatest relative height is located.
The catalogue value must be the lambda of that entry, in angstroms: 6539.47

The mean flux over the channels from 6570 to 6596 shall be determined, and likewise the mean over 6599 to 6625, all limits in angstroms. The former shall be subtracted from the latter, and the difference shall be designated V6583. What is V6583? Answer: -0.07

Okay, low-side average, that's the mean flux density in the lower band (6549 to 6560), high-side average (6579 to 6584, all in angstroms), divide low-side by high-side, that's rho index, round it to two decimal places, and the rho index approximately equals 0.99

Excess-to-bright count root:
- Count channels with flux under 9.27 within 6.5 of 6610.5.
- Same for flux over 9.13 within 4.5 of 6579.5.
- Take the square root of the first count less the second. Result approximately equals 1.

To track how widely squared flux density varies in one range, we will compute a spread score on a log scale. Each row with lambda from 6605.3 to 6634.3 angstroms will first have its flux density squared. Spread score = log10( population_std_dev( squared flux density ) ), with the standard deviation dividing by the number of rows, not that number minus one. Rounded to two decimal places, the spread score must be 0.76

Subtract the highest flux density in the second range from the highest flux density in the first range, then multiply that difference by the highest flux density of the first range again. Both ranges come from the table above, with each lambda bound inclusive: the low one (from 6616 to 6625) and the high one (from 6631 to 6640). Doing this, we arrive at -1.5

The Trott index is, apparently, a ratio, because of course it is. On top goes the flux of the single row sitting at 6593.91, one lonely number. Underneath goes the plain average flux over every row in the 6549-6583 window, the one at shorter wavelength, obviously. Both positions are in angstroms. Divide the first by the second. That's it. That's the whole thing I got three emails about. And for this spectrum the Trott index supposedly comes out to 0.93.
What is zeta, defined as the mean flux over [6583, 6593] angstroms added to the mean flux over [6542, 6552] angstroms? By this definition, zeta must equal 18.6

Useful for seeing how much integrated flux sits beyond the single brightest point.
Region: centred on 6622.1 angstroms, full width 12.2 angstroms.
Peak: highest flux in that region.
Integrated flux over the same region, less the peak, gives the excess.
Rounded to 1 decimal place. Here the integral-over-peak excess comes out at 103.5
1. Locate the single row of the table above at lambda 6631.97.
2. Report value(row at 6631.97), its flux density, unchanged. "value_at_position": 9.59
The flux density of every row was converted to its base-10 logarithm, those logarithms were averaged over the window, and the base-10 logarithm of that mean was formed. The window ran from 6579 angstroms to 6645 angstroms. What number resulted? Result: -0.015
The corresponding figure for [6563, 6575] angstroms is -0.015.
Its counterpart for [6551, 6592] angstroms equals -0.013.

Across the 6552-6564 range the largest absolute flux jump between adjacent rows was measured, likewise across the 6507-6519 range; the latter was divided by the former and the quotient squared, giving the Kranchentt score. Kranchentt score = 0.2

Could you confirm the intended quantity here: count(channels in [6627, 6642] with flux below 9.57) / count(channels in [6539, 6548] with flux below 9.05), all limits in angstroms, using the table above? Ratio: 2.7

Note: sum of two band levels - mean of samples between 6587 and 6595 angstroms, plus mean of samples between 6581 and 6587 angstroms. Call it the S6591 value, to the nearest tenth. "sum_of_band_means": 18.5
